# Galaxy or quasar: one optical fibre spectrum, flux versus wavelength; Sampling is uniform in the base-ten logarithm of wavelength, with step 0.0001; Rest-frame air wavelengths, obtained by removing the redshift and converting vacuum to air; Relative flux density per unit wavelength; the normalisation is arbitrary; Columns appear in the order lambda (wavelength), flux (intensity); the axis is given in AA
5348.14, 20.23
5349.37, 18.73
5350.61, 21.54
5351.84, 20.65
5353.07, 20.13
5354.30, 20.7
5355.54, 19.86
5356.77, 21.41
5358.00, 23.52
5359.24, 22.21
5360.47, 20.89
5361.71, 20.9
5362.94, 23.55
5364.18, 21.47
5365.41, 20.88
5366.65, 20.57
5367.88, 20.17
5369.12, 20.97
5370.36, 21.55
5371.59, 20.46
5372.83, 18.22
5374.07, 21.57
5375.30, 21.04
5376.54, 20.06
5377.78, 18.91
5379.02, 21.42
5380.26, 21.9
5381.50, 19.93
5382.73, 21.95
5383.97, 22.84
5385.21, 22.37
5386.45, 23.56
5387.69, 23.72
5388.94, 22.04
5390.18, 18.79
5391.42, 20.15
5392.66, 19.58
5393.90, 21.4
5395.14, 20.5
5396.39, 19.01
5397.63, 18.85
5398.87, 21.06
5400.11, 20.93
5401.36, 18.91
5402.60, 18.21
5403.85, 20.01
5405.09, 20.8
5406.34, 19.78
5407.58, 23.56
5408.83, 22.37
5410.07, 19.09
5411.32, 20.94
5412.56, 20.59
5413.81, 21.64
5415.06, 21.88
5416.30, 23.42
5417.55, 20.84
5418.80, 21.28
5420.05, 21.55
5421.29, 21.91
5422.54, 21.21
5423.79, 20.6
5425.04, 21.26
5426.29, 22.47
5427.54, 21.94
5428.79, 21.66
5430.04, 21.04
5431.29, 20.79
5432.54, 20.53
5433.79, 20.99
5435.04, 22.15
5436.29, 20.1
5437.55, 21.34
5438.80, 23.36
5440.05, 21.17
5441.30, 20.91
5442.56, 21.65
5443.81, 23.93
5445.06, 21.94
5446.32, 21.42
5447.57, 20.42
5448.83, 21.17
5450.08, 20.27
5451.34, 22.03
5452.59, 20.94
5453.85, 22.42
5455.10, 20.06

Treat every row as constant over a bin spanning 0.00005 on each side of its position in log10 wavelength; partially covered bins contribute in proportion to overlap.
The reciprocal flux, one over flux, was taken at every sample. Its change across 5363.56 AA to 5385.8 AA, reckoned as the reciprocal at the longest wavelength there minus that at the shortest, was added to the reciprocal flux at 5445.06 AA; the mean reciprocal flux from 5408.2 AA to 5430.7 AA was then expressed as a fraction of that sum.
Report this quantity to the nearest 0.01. 1.07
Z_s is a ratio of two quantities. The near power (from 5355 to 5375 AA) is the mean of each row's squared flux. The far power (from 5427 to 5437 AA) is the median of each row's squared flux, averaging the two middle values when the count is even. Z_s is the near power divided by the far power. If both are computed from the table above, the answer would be 1.02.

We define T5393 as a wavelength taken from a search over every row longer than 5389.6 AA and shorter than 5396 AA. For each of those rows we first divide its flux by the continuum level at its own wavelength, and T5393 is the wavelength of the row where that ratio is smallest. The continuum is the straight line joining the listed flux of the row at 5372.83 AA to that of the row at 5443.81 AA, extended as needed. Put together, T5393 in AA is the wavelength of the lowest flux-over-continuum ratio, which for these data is 5390.18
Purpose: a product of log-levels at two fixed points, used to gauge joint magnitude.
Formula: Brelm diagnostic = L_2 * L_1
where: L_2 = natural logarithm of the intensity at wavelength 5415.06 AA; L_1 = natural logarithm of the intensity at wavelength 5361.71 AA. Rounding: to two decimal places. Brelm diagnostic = 9.38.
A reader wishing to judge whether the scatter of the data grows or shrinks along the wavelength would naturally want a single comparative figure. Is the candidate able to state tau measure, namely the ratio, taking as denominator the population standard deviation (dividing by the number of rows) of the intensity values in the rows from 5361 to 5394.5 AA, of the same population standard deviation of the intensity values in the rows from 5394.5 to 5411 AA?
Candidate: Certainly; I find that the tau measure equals 1.1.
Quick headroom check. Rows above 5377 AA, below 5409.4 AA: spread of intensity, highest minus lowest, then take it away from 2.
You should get -3.5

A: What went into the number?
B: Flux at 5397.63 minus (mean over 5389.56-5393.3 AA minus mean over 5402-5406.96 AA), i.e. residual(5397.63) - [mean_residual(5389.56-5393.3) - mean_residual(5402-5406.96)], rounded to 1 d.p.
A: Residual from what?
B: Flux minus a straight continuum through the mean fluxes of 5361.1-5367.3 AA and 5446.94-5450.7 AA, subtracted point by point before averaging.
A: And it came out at -2.0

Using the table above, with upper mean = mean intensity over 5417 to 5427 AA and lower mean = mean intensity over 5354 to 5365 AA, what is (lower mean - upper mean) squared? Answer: 0.05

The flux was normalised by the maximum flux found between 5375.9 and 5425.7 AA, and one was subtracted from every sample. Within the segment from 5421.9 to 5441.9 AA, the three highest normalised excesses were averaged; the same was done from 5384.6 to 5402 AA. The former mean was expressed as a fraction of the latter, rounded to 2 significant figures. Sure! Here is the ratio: 2.1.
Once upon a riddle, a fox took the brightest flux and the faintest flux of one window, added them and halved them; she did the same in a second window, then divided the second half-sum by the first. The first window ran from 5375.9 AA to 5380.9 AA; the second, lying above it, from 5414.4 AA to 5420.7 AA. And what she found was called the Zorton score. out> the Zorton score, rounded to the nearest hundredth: 1.08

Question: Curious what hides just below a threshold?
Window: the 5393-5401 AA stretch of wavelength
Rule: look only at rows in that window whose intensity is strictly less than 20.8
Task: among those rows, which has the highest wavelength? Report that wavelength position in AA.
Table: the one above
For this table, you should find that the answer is 5397.63 AA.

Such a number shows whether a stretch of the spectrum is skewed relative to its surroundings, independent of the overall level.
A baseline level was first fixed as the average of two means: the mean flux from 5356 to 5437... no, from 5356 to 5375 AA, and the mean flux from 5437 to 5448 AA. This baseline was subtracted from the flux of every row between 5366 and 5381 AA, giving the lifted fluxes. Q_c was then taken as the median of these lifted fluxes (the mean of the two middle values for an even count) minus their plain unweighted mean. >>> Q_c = 0.2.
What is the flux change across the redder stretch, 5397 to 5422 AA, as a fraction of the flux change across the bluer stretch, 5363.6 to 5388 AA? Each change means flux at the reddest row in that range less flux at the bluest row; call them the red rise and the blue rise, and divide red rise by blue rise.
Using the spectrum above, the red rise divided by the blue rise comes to 1.4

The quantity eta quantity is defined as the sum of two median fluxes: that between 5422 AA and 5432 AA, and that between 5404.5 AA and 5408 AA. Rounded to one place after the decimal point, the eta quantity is 42.0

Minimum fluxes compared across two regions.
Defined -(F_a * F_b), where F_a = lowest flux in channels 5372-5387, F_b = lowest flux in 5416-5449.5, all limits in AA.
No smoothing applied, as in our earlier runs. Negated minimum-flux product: -366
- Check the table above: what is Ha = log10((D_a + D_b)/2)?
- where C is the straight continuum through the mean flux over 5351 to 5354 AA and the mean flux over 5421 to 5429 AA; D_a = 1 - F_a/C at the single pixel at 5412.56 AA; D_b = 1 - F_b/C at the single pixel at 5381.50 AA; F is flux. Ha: -1.4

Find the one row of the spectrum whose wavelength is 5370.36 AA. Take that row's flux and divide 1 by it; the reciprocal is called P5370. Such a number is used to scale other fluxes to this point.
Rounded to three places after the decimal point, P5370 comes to 0.046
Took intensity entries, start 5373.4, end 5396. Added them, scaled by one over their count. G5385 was 21.2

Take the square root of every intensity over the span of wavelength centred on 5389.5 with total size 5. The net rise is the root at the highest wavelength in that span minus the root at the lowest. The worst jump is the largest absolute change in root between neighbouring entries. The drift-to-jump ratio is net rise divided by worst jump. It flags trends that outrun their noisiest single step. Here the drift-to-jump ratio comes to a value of -1.1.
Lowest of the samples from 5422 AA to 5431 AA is 20.6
